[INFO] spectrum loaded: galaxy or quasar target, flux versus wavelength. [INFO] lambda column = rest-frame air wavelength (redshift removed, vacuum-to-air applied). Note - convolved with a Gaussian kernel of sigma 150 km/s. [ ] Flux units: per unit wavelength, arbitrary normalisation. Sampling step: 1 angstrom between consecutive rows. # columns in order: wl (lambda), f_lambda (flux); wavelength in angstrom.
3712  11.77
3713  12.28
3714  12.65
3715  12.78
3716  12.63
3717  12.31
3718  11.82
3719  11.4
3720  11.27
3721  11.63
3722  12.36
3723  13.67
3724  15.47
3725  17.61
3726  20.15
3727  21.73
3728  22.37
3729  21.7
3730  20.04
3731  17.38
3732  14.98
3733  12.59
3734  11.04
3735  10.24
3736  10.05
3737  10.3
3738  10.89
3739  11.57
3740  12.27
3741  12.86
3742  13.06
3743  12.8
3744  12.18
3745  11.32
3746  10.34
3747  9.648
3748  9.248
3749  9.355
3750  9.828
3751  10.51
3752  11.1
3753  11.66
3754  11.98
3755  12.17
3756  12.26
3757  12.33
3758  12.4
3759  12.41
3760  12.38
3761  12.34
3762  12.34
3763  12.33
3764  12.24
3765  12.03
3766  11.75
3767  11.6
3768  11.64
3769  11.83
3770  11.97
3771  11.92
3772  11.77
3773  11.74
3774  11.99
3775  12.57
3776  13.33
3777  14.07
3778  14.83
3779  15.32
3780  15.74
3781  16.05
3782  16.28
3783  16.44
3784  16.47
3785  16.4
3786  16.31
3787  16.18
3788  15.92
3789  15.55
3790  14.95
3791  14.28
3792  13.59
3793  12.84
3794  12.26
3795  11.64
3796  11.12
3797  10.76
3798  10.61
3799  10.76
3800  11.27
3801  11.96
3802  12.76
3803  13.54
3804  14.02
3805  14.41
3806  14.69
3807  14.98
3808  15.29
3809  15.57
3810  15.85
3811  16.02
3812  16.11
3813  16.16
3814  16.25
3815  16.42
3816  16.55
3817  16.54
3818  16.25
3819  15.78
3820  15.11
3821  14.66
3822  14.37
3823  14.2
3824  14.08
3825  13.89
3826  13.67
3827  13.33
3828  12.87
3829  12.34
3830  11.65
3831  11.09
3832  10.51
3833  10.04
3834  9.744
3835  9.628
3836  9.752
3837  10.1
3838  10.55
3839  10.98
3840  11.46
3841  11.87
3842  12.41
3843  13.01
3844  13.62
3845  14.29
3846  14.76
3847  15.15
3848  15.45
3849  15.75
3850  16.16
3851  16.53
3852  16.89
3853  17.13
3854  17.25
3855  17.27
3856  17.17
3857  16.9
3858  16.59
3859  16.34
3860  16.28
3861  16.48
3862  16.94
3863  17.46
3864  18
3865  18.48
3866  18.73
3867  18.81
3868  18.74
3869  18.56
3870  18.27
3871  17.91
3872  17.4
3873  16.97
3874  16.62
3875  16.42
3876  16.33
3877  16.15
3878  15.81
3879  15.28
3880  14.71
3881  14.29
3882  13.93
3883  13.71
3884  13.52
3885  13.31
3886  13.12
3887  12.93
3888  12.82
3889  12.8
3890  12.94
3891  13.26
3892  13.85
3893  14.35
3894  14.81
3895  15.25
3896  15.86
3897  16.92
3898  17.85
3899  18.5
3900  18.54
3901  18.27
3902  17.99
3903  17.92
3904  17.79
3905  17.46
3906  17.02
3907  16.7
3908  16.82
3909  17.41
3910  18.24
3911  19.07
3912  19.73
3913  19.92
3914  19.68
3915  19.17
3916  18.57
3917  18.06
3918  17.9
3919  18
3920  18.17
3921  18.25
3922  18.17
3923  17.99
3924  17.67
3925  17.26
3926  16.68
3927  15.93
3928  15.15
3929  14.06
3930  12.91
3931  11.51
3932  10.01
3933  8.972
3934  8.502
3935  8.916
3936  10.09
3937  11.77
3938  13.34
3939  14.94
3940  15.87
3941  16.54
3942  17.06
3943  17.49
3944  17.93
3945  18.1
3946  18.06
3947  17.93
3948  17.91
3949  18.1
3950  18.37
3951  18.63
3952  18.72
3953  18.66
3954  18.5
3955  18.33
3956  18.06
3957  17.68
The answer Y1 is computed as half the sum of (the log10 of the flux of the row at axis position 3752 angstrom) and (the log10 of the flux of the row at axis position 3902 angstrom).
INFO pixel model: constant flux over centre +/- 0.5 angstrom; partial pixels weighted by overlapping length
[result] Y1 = 1.15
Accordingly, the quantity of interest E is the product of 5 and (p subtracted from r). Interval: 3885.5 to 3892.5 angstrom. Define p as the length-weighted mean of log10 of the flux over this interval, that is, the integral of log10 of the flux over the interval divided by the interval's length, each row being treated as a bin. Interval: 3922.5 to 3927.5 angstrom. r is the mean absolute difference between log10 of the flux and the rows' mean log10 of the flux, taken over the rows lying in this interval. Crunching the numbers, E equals -5.50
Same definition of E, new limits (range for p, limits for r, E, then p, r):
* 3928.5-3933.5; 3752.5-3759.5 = -5.24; 1.05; 0.007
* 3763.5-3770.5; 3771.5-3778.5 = -5.20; 1.07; 0.034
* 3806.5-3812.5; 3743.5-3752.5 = -5.81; 1.19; 0.033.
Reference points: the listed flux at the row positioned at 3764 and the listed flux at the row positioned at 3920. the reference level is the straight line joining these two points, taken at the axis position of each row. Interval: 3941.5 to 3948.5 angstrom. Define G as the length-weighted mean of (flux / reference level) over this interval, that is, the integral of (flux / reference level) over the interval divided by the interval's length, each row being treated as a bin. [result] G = 0.93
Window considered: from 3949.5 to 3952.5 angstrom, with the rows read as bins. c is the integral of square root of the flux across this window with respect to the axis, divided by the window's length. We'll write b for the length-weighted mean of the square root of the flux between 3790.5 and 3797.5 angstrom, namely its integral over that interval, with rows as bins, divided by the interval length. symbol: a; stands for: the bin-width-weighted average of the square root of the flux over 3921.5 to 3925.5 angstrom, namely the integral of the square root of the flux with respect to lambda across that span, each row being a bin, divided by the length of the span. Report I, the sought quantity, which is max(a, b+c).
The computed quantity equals 7.8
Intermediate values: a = 4.22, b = 3.5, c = 4.31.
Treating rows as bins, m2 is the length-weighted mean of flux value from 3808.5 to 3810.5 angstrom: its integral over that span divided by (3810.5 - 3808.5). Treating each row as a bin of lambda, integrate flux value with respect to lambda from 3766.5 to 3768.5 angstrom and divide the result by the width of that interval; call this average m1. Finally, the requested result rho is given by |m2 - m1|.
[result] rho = 4.1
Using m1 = 12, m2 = 16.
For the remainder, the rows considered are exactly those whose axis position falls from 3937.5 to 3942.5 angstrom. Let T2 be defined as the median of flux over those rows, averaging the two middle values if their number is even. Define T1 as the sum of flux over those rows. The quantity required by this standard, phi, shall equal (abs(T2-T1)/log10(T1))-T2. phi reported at 17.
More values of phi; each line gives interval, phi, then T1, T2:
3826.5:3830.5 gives 9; 50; 12.6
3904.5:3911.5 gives 33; 123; 17.4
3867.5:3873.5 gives 26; 108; 18.1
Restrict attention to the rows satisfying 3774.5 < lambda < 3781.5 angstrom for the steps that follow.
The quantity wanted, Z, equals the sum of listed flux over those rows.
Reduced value 102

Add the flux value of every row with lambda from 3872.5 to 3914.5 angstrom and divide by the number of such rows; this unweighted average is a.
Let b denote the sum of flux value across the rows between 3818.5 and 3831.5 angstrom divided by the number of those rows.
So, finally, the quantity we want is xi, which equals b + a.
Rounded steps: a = 16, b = 13.6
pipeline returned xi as 29.7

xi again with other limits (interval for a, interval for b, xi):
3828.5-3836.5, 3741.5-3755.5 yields 21.7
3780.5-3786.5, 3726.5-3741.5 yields 31.0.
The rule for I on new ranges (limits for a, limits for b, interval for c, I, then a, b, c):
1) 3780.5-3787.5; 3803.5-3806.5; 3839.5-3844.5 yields 7.3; 4.04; 3.8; 3.53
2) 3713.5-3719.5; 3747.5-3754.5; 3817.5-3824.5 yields 7.1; 3.50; 3.2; 3.86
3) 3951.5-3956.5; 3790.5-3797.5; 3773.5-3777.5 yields 7.1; 4.30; 3.5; 3.60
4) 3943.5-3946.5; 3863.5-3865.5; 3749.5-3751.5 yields 7.5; 4.25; 4.3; 3.19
